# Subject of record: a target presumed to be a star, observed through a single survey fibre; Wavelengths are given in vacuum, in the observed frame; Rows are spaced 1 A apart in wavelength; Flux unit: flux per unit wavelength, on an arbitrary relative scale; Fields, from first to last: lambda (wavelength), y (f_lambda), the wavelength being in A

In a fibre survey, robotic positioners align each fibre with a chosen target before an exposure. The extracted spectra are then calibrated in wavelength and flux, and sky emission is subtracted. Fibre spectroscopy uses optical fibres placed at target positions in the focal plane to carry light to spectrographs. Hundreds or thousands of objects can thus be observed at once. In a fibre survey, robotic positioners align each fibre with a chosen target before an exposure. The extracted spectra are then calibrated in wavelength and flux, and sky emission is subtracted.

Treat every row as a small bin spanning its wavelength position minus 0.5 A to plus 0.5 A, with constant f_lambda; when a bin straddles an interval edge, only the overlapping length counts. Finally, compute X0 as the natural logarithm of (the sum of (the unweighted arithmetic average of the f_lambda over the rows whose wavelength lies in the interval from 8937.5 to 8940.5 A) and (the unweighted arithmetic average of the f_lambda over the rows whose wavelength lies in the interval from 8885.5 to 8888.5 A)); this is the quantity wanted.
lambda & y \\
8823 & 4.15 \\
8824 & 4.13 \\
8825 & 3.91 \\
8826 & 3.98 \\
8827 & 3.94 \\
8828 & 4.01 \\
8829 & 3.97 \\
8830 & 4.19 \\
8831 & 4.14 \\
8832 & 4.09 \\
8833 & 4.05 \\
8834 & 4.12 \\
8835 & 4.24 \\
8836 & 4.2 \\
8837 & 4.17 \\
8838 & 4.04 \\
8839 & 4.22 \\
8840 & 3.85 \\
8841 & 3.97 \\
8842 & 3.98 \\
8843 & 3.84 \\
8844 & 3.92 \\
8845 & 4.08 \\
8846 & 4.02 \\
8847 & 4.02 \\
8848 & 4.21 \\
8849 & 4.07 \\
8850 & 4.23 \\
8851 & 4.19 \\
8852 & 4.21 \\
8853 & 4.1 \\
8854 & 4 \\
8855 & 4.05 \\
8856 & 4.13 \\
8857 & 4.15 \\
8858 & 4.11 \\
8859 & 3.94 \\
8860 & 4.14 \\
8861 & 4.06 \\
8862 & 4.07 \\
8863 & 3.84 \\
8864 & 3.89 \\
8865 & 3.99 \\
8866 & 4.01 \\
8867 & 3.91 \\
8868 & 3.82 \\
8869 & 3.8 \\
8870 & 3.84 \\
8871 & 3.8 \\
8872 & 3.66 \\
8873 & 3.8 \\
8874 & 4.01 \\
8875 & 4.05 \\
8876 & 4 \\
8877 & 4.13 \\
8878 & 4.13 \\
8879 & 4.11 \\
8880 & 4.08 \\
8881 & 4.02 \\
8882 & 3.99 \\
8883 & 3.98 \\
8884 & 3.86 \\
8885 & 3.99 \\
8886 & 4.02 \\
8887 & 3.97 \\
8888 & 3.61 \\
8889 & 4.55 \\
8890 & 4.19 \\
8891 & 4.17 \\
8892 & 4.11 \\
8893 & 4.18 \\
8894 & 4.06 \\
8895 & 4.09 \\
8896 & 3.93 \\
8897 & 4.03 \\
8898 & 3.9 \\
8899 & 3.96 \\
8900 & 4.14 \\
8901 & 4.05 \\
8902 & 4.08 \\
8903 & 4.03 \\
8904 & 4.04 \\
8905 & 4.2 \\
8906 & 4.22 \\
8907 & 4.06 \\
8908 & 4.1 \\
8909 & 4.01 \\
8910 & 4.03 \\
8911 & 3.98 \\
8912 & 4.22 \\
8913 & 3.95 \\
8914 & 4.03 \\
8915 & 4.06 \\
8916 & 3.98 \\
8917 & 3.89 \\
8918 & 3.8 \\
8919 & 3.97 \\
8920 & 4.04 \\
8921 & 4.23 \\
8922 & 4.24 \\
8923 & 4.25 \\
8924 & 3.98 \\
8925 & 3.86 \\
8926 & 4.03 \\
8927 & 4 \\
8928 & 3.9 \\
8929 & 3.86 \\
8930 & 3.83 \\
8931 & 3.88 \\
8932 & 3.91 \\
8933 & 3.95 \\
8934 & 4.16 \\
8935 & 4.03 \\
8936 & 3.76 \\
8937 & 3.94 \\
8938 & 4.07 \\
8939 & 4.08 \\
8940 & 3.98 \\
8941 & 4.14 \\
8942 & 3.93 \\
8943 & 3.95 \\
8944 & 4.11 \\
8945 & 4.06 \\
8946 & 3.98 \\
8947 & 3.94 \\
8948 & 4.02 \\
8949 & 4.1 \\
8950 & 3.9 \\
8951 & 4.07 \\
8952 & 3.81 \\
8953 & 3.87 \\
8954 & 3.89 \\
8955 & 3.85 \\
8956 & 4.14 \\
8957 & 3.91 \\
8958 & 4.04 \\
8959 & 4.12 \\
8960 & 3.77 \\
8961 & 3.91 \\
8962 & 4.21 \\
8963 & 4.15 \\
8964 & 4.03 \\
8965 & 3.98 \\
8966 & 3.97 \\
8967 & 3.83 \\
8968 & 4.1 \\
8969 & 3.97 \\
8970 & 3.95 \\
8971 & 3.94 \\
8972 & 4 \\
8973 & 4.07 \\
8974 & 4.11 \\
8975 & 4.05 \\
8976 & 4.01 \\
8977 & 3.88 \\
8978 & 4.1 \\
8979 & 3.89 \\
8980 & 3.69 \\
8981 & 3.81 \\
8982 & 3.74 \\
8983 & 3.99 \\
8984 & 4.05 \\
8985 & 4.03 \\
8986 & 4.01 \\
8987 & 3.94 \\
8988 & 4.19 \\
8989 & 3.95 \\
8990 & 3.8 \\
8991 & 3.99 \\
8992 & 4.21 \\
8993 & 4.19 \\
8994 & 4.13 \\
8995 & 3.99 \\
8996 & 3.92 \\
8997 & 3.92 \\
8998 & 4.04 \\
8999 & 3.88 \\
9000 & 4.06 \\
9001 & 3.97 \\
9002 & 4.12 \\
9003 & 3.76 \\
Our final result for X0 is 2.07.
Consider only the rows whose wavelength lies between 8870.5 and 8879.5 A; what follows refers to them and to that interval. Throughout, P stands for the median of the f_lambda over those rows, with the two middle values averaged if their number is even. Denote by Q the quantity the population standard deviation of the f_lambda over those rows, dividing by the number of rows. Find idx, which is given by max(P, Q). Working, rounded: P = 4.010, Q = 0.16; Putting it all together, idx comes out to 4.01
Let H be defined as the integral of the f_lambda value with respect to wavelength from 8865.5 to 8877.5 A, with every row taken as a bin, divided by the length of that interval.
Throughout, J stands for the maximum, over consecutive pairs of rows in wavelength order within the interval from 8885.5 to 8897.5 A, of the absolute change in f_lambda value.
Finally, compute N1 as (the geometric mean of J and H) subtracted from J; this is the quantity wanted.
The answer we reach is -0.98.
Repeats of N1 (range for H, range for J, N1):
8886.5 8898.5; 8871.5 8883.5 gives -0.71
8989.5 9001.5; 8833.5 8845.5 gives -0.85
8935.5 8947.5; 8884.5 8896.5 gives -1.00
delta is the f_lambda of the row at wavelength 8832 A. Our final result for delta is 4.09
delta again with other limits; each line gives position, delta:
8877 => 4.13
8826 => 3.98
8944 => 4.11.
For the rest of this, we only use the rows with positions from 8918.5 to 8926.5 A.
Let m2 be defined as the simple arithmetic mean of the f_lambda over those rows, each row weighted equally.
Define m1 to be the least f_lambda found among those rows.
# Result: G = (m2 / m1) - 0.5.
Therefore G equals 0.556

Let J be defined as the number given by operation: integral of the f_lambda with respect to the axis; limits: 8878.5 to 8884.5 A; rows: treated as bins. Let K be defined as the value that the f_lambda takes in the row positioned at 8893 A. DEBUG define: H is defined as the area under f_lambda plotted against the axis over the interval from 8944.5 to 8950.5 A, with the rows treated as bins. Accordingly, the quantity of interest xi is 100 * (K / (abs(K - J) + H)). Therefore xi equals 9.5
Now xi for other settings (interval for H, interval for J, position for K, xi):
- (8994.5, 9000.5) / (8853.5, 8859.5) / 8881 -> 9.1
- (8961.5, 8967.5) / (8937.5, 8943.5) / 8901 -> 9.1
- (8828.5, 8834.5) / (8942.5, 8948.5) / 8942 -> 8.8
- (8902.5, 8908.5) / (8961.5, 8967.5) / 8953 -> 8.6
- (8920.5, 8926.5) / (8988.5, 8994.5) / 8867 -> 8.7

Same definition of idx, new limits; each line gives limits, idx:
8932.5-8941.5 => 4.03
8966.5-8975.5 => 4.00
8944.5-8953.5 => 3.98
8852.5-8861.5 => 4.10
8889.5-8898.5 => 4.09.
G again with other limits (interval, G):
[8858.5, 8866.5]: 0.540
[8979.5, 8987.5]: 0.559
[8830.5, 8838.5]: 0.523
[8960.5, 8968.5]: 0.550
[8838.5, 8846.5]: 0.538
